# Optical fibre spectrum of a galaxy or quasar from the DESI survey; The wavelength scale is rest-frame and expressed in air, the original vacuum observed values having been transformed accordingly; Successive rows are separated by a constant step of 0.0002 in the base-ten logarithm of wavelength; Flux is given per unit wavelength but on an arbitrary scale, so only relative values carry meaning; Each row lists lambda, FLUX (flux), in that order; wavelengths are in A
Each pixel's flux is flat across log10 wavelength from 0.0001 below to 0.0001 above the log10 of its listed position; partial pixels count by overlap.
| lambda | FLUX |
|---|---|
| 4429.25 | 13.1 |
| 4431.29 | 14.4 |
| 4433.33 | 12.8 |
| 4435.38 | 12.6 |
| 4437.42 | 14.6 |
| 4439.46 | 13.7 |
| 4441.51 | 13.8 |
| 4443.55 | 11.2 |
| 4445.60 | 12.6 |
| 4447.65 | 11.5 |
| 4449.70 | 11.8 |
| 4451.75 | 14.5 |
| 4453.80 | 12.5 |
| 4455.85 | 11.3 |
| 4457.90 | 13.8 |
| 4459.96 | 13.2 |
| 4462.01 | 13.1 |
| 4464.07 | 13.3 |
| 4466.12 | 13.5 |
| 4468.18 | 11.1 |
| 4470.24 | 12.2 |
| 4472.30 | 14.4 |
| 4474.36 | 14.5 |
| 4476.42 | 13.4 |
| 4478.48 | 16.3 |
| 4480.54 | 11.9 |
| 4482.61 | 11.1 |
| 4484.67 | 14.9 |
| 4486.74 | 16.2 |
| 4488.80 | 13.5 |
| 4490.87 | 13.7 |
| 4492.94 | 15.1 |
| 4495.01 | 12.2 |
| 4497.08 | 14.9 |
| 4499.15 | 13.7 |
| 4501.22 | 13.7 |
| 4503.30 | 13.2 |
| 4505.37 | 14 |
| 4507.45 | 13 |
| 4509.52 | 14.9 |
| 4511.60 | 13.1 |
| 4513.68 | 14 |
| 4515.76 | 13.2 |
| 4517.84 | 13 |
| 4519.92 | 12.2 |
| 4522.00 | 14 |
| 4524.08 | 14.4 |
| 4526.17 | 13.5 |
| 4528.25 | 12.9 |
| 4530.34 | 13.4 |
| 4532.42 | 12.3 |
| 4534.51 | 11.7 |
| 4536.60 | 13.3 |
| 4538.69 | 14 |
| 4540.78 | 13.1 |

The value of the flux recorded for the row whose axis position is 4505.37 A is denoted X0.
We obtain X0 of 14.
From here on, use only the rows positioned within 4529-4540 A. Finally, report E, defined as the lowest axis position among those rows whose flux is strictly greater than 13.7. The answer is 4538.69 A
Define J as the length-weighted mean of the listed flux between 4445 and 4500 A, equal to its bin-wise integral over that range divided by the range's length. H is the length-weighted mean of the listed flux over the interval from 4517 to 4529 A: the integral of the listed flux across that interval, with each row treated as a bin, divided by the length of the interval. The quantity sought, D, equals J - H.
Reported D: 0.0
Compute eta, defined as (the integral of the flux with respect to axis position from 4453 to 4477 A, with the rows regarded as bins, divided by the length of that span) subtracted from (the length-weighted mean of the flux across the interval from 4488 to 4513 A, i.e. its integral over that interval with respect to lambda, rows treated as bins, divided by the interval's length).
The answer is 0.7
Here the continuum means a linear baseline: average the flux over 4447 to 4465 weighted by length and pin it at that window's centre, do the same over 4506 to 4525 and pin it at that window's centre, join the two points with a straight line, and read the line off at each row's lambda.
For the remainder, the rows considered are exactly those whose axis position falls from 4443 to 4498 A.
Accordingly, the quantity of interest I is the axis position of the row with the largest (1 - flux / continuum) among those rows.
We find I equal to 4482.61 A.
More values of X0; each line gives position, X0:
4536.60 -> 13.3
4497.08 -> 14.9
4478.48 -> 16.3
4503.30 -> 13.2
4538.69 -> 14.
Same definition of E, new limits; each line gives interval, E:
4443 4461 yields 4451.75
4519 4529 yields 4522.00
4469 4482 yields 4472.30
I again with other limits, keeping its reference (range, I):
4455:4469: 4468.18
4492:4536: 4534.51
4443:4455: 4443.55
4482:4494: 4482.61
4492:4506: 4495.01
